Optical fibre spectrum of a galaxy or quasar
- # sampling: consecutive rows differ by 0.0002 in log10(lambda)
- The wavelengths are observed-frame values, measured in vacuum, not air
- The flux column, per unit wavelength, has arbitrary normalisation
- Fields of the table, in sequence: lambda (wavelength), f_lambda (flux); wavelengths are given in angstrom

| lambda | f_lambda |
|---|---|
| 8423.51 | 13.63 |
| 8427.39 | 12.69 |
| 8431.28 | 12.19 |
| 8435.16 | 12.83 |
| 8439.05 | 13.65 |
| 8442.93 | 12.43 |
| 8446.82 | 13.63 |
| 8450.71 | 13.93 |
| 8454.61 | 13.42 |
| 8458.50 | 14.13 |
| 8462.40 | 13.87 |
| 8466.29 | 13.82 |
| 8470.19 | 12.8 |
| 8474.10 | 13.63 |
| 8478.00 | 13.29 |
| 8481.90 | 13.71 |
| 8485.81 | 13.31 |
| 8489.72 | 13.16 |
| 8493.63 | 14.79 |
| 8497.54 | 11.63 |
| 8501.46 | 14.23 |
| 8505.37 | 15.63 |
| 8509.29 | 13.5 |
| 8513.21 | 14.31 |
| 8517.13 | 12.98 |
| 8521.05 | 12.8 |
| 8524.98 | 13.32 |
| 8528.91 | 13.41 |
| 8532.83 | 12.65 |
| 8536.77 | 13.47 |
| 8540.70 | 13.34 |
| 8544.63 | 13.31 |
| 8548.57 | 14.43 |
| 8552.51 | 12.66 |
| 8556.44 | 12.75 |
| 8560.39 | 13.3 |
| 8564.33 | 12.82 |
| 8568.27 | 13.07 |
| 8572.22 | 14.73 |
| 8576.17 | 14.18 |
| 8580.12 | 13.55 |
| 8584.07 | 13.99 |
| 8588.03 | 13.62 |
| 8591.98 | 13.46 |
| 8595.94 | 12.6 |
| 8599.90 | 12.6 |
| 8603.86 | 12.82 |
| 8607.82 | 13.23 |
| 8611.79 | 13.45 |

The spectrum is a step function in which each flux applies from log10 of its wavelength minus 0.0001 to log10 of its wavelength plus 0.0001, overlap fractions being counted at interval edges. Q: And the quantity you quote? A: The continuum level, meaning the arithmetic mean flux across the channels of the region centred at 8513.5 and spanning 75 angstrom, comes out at 13.54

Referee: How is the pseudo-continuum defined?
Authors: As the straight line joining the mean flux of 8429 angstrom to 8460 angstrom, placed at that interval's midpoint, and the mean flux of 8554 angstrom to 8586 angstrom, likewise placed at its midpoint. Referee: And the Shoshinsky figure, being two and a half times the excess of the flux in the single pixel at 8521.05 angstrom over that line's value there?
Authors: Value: -1.6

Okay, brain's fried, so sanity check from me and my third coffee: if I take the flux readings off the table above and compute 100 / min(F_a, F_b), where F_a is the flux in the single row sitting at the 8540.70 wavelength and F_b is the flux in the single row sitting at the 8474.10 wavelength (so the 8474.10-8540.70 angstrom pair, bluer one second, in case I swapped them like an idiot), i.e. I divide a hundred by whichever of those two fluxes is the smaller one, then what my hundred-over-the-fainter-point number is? 7.50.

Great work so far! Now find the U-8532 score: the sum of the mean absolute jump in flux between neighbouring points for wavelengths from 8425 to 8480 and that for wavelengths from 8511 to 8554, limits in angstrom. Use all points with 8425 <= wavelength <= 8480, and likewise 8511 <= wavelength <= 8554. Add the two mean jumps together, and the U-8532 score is 1.3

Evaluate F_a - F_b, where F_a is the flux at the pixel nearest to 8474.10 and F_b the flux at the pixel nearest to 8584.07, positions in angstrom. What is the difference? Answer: -0.36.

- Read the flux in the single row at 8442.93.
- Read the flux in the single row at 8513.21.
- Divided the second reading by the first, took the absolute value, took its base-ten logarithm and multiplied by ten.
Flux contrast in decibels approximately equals 0.6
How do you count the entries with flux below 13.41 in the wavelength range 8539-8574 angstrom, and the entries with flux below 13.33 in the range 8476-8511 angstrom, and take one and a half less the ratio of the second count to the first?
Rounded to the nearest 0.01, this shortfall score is 0.93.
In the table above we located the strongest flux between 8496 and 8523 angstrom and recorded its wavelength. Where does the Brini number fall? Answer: 8505.37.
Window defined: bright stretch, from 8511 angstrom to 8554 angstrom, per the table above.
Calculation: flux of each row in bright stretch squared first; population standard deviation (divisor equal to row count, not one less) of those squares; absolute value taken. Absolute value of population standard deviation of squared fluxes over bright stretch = 15.3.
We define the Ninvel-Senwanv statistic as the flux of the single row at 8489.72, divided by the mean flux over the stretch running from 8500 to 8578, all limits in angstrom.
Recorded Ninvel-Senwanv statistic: 0.97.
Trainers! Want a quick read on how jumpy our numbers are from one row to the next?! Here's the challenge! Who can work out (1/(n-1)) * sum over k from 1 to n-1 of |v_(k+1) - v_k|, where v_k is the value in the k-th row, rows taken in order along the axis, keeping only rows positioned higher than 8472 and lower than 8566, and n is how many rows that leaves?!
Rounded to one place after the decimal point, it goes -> 0.9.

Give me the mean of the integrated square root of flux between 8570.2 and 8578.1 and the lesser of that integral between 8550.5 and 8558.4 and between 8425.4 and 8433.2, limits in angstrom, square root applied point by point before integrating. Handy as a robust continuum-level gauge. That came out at 28.7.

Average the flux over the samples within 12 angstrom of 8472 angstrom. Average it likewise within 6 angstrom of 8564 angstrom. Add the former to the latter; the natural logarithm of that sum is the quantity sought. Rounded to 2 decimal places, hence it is 3.28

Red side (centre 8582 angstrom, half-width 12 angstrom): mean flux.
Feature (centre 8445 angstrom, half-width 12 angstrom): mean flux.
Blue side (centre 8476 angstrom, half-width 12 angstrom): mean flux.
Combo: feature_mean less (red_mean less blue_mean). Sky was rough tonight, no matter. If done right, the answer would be 12.8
